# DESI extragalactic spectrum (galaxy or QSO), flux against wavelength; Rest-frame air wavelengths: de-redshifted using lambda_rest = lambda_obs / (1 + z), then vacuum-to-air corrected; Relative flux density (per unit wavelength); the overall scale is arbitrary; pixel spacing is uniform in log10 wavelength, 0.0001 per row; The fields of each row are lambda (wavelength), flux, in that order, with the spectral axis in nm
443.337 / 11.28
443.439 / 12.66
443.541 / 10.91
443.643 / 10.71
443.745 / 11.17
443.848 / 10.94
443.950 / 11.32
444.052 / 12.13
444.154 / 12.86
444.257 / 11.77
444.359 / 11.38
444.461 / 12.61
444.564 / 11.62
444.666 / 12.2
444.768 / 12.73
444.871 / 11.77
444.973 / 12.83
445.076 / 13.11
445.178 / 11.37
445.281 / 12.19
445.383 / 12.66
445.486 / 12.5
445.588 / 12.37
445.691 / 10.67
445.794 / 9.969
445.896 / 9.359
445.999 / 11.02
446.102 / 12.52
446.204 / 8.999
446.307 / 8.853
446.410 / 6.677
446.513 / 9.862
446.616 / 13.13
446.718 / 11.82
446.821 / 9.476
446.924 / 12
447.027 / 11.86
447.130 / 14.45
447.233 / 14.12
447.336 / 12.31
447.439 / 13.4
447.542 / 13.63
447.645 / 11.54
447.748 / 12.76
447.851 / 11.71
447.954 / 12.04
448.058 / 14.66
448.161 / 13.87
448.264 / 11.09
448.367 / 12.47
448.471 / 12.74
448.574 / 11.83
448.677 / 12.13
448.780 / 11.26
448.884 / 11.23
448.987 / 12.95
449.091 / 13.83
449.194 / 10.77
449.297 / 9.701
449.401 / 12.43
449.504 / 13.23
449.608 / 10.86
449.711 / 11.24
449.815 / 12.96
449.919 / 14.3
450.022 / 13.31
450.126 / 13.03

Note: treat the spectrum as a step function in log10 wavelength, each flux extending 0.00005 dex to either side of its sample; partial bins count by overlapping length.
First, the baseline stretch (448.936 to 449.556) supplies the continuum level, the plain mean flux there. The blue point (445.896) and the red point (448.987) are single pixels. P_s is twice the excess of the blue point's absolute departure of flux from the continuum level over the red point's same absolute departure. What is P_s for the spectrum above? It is 4.0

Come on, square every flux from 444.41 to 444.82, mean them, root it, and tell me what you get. 12.3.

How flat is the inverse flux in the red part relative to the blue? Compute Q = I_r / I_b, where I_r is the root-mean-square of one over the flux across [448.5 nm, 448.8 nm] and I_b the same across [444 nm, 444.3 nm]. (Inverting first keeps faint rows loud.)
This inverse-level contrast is 1.04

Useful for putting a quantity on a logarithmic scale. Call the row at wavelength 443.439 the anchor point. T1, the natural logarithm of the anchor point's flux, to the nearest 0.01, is 2.54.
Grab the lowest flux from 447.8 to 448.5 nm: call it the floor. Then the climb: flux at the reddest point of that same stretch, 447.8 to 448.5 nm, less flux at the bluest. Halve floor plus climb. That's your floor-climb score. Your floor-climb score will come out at 6.1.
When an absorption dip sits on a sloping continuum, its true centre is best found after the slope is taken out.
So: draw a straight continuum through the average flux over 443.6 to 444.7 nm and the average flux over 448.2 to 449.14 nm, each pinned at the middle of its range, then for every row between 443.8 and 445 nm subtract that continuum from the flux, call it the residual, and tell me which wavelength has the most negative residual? 443.848 nm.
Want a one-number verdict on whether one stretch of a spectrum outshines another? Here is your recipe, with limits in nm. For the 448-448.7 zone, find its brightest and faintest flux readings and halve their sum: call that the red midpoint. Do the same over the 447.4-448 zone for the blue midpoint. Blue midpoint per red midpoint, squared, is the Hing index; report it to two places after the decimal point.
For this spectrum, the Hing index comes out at 0.96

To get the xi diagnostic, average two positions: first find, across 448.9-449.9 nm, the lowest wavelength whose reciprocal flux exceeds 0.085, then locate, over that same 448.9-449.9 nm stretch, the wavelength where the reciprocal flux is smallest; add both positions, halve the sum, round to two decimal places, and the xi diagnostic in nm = 449.14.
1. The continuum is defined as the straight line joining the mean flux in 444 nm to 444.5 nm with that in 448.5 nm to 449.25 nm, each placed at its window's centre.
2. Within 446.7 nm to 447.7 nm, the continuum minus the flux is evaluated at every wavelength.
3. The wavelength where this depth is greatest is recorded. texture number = 446.821 nm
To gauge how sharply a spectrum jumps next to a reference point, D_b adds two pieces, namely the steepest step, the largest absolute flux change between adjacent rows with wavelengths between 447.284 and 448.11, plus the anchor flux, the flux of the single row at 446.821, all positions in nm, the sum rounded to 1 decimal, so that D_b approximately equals 12.1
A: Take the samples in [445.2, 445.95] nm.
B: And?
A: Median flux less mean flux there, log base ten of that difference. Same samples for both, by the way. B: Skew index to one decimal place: -0.1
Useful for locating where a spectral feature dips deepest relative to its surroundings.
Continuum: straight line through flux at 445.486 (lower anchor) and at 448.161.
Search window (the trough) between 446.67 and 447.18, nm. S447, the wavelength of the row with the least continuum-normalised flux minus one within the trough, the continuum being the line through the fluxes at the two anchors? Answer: 446.821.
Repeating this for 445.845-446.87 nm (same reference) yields 446.410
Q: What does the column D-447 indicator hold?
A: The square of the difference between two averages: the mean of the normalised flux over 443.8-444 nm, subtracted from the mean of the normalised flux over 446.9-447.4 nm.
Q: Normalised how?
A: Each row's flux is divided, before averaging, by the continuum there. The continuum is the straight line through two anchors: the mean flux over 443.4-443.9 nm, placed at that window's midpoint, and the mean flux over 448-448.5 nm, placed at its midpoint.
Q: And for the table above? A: 0.003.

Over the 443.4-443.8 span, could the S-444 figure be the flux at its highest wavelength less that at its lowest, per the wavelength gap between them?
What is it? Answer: -4.9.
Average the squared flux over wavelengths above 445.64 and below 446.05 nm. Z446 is 106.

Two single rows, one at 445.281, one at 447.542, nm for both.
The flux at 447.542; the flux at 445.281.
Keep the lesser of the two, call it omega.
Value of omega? 12.2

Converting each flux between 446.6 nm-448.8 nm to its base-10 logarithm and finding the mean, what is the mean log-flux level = 1.09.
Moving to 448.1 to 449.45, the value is 1.08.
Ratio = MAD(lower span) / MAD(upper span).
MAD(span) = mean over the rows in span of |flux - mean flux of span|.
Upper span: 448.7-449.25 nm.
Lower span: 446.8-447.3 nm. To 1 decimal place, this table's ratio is 1.4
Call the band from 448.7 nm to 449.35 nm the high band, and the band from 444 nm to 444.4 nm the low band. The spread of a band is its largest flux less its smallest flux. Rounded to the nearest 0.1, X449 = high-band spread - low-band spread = 2.6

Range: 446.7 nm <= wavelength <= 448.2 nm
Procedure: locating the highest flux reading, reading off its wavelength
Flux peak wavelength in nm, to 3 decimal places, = 448.058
